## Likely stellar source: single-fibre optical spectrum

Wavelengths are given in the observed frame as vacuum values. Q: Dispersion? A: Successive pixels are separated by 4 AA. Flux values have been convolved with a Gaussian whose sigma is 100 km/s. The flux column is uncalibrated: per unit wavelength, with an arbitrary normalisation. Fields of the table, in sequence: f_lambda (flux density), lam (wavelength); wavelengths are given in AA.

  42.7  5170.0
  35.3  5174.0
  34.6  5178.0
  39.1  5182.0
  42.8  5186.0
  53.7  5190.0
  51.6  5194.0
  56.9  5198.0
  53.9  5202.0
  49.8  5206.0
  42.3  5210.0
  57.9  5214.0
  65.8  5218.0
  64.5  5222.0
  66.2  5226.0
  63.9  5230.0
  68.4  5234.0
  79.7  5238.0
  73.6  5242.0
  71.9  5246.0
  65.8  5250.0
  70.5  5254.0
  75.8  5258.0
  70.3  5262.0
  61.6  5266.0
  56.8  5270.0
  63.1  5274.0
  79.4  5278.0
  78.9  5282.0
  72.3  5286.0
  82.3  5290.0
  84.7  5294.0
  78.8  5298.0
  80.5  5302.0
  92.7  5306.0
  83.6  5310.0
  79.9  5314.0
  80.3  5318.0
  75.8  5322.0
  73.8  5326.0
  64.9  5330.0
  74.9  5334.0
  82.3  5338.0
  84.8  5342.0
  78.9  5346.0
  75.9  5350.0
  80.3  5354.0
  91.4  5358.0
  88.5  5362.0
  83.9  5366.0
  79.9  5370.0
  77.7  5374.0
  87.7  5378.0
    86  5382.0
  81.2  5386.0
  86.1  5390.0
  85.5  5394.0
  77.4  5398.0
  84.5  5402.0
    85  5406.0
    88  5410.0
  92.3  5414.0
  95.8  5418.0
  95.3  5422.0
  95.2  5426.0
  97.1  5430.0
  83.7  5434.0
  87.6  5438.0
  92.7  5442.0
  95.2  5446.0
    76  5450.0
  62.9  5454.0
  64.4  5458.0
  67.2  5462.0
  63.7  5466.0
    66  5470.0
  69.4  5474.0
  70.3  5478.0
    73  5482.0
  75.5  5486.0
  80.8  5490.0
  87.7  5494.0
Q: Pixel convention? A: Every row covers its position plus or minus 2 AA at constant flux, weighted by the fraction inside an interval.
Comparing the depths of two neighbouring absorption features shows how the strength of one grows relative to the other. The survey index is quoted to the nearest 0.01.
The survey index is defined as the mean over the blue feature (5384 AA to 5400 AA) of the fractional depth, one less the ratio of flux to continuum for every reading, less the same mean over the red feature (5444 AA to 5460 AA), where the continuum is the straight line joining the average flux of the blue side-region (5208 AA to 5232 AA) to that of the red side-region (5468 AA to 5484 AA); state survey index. -0.16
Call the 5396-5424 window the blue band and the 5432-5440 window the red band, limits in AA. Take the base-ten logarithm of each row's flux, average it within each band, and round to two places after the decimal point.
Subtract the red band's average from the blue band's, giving 0.01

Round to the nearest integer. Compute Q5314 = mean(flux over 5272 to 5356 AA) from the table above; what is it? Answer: 78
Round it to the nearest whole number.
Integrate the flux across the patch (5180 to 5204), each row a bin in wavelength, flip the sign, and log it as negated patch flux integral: -1192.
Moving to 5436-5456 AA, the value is -1658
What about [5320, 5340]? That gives -1487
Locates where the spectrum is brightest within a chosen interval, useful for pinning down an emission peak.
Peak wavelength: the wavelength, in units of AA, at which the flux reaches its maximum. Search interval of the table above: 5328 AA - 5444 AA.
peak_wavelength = 5430.0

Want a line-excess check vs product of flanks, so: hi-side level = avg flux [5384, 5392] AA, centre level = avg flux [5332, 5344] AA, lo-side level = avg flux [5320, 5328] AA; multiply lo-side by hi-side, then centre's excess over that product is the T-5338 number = -6176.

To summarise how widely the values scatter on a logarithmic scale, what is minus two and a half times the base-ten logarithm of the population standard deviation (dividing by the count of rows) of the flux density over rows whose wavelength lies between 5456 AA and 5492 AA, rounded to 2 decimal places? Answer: -1.81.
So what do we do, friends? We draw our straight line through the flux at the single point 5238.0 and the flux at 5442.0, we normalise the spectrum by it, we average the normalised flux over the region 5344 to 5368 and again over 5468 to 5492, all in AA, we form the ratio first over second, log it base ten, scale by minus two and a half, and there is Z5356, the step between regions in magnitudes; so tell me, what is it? -0.24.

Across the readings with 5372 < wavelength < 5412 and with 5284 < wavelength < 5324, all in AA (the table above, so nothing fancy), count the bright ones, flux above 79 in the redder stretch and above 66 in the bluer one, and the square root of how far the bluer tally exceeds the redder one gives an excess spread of 1.4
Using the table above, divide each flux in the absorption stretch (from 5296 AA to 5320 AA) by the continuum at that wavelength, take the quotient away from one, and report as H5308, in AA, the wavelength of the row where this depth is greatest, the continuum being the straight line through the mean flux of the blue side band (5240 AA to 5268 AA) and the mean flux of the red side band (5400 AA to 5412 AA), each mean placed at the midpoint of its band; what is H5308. 5318.0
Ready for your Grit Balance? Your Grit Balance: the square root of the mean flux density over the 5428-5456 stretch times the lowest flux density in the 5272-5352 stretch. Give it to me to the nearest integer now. 73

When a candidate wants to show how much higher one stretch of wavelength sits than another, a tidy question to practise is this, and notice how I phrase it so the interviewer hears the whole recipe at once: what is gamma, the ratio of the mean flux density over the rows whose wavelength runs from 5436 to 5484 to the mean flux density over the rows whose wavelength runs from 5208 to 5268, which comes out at 1.11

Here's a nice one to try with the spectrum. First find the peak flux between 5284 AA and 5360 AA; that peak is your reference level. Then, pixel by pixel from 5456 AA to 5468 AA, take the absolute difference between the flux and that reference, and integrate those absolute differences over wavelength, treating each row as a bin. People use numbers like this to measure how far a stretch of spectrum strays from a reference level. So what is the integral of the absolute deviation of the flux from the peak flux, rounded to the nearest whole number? 331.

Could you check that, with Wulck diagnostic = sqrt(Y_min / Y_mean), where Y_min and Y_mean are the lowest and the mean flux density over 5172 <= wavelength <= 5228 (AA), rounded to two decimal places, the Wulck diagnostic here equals 0.82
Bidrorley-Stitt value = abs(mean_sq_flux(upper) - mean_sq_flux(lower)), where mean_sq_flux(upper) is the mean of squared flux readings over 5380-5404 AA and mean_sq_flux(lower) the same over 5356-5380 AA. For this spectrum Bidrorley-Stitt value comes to 249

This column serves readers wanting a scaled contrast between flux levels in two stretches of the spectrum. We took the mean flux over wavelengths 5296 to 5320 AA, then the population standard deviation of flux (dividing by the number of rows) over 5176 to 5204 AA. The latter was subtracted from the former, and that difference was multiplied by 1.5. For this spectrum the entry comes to 112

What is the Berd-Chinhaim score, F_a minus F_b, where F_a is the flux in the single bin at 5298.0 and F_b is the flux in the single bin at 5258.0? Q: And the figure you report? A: 3.0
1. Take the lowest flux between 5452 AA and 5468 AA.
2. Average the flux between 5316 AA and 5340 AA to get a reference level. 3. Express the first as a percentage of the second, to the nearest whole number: 83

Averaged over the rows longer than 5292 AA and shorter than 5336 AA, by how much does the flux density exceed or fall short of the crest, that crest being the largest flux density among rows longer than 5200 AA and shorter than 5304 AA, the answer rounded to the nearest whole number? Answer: -6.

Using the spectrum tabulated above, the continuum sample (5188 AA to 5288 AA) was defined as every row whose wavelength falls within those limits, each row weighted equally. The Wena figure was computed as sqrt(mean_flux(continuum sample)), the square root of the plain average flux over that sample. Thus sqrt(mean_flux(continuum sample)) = 8.0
